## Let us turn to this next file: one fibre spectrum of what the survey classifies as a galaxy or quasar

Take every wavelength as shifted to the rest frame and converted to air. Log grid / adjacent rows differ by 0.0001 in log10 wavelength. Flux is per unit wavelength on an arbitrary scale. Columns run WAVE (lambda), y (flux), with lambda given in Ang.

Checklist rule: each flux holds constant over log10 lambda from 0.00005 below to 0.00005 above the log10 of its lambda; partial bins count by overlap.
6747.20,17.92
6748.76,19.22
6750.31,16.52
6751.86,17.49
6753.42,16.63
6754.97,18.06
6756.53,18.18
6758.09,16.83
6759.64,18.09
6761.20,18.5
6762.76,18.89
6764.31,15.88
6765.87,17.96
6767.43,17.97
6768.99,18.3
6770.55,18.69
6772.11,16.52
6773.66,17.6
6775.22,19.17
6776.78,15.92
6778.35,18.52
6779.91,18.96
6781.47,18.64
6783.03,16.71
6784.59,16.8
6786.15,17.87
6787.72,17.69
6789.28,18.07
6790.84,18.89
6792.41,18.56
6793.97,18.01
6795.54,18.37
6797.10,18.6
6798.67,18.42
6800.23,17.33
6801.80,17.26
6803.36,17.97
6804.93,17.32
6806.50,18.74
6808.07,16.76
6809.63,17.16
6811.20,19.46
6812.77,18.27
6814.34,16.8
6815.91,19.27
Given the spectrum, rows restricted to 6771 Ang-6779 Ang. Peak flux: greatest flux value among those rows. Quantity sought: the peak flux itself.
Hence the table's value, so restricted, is 19.17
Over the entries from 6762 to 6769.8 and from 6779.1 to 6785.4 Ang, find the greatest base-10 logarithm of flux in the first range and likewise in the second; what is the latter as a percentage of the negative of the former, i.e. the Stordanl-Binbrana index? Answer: -100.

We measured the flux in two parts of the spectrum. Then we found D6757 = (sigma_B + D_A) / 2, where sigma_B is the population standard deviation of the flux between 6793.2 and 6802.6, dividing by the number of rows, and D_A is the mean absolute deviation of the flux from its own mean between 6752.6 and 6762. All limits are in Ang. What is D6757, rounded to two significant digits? 0.59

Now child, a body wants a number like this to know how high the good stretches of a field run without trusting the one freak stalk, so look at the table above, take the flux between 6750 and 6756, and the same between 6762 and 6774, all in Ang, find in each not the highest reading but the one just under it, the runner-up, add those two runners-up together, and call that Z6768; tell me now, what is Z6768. 36.2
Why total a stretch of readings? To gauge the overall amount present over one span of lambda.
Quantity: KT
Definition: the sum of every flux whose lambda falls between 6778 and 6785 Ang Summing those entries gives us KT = 89.6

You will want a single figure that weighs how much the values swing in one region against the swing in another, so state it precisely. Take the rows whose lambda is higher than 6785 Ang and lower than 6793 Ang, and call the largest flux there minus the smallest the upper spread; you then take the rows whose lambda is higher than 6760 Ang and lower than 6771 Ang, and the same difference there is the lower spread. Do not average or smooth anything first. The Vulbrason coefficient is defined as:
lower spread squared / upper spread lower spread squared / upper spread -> 8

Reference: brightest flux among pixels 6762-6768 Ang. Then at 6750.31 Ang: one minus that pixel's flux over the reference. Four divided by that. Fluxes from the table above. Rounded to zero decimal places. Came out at 32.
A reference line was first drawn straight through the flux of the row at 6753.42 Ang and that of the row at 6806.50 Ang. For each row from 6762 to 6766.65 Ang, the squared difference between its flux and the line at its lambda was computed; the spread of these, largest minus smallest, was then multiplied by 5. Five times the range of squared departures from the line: 14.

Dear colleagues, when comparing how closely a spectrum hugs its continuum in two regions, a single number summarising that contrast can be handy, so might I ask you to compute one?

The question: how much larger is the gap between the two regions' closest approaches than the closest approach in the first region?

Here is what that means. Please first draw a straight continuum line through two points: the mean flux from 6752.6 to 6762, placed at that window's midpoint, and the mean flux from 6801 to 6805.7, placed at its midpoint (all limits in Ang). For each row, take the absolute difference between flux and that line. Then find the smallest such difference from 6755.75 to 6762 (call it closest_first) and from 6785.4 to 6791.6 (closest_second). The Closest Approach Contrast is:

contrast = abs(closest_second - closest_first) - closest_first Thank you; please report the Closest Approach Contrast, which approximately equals -0.11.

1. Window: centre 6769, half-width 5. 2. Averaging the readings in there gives 17.6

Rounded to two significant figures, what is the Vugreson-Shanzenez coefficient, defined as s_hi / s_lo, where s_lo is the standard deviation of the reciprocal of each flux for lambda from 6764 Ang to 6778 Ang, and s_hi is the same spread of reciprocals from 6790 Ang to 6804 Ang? 0.44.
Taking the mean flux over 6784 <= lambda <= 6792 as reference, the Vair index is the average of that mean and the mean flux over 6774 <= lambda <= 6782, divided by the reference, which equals 1.01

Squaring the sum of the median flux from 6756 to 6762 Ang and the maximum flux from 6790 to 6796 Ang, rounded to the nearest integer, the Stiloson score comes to 1371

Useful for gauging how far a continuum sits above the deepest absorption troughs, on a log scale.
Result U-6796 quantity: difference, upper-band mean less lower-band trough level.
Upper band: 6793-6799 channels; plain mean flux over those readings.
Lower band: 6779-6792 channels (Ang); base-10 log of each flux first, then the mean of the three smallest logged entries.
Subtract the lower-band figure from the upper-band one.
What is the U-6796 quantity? 17.1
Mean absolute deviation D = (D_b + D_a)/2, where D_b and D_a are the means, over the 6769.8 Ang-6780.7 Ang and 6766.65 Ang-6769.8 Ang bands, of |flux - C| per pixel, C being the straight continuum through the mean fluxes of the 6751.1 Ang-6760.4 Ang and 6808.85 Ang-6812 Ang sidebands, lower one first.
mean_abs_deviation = 0.74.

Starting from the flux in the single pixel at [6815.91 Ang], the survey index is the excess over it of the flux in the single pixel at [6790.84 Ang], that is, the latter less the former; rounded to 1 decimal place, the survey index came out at -0.4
